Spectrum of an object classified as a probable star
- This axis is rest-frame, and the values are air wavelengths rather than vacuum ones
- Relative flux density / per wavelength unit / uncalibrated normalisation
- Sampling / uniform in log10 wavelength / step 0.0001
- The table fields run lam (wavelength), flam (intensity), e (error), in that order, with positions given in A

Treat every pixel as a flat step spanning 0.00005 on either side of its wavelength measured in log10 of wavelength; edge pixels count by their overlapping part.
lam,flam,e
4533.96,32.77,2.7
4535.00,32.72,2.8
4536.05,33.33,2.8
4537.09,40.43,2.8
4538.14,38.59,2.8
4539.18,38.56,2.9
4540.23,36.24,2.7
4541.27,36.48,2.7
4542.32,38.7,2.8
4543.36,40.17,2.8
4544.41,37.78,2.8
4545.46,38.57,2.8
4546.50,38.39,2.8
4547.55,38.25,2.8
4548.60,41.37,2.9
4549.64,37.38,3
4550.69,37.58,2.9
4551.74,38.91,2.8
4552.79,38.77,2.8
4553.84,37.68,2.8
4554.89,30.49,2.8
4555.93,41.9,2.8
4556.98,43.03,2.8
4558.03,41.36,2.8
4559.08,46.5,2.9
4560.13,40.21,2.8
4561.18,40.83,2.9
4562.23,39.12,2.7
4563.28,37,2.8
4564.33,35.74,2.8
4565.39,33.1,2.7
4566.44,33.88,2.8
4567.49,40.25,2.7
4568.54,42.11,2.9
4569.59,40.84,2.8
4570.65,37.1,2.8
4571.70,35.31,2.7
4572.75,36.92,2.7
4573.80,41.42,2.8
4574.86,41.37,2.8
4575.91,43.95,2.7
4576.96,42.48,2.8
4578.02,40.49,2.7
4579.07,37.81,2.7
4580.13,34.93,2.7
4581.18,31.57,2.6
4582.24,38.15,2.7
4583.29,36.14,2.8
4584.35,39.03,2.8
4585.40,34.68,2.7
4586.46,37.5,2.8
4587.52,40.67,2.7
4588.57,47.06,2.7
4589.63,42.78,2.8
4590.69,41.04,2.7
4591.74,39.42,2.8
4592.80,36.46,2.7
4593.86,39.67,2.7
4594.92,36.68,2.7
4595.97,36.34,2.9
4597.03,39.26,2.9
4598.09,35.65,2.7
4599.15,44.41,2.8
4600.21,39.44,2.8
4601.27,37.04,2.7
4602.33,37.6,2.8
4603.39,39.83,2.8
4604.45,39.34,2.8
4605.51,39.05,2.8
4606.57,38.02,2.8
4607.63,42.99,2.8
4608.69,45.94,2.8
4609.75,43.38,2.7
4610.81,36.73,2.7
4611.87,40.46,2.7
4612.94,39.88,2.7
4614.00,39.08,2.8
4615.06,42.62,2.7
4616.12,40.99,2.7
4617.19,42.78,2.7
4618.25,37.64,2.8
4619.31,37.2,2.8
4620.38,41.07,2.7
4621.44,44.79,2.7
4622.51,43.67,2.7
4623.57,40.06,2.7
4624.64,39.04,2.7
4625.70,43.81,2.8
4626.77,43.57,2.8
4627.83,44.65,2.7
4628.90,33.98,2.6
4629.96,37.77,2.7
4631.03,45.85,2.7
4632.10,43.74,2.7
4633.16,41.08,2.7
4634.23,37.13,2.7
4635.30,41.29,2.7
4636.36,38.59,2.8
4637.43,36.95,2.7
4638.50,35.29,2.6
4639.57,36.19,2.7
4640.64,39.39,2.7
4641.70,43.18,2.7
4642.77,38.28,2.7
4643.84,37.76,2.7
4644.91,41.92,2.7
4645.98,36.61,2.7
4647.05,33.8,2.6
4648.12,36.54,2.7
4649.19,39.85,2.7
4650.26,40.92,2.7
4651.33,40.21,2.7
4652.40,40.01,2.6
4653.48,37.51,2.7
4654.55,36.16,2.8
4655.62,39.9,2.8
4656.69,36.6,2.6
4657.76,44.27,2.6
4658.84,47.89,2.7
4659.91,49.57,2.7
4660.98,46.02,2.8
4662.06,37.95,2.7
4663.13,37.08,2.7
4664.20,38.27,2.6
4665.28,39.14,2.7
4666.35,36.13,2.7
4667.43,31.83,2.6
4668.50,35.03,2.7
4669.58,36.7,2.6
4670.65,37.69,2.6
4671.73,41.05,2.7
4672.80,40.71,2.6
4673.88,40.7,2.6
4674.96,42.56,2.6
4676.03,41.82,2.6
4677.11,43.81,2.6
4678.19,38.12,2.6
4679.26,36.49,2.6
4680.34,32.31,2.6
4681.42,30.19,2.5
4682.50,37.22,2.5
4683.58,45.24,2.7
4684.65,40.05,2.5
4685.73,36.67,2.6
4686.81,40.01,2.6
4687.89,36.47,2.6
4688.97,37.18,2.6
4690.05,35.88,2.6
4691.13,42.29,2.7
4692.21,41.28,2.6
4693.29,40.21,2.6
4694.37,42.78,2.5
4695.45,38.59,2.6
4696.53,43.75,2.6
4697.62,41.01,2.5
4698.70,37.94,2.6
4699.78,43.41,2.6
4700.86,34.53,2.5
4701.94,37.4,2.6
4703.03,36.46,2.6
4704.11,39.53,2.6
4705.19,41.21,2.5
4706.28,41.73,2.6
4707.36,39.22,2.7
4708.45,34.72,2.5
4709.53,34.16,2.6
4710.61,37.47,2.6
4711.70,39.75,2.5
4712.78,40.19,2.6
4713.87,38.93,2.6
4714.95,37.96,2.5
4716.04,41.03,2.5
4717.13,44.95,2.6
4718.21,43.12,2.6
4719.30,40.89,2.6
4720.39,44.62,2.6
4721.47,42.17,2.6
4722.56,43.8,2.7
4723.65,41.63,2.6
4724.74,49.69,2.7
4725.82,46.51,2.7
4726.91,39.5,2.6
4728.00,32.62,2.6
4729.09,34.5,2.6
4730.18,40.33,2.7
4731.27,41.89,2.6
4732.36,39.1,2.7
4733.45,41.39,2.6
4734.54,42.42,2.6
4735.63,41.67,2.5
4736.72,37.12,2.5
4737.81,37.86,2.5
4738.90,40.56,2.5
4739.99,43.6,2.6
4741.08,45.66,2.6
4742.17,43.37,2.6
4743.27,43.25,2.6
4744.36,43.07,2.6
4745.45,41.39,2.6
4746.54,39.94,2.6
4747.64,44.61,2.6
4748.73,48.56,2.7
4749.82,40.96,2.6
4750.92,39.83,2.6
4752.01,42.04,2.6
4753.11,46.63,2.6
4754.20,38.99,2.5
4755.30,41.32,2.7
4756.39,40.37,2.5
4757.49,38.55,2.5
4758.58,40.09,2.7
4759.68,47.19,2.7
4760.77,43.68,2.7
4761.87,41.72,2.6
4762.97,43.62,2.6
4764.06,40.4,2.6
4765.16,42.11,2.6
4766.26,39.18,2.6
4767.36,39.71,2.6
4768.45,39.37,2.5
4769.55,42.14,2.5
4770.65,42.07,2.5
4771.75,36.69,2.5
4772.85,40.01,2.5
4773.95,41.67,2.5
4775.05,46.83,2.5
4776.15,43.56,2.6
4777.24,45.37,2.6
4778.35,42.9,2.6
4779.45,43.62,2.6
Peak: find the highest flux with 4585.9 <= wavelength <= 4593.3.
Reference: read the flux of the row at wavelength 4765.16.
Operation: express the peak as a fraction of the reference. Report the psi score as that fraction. 1.12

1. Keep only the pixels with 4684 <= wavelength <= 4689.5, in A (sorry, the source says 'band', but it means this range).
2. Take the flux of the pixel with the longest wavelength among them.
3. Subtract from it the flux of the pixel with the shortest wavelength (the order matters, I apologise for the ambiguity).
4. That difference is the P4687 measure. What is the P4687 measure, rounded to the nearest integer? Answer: -3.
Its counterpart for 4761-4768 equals -2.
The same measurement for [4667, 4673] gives 9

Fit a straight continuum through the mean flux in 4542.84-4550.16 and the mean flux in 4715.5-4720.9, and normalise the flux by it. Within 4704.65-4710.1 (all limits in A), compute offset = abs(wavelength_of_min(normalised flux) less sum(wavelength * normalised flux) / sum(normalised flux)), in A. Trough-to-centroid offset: 2.3 A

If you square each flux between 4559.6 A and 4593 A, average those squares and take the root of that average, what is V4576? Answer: 39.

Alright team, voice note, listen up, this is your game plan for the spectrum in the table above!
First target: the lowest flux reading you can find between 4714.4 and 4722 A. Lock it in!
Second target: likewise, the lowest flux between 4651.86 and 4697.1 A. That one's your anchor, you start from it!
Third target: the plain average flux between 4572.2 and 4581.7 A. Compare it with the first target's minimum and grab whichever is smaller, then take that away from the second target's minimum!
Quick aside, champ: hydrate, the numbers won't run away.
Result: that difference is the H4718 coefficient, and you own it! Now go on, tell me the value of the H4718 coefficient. -8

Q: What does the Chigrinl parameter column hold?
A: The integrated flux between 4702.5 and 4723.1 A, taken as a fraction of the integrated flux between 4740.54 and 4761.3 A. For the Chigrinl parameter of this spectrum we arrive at 0.934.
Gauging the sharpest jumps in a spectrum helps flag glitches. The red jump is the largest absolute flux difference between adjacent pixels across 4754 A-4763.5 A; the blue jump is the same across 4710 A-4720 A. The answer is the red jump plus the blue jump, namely 11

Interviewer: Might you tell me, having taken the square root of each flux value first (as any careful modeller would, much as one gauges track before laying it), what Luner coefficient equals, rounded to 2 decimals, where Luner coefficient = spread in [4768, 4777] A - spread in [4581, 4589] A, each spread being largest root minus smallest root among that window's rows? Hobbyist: -0.46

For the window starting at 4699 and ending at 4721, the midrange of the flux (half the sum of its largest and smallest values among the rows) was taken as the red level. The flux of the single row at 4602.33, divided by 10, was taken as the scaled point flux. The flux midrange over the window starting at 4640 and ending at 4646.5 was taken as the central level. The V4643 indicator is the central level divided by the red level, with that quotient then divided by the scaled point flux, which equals 0.268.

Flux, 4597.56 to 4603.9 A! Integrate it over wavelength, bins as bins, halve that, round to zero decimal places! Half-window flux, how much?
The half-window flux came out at 124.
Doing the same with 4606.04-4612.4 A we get 131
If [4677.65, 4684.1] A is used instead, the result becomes 118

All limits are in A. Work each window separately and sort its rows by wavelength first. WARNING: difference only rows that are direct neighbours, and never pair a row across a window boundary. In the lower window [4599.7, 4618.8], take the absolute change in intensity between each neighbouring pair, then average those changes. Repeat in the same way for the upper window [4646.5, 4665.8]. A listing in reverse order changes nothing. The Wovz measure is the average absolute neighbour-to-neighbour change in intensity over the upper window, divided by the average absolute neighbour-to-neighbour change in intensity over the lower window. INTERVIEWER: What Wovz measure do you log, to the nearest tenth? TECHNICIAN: 1.1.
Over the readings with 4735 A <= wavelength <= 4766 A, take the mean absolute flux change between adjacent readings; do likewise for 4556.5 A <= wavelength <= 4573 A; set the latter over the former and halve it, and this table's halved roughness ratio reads 0.46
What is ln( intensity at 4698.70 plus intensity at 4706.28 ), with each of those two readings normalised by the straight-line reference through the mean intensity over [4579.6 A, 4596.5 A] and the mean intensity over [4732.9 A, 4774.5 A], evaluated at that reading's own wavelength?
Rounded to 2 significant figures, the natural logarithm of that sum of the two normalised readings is 0.67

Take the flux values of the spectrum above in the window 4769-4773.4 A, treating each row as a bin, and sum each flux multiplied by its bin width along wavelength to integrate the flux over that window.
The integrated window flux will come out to 177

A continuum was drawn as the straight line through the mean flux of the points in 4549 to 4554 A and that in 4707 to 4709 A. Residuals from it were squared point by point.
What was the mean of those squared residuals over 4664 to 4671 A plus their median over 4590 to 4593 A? 8.5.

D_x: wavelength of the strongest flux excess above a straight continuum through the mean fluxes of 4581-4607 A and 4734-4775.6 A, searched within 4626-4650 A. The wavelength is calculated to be 4631.03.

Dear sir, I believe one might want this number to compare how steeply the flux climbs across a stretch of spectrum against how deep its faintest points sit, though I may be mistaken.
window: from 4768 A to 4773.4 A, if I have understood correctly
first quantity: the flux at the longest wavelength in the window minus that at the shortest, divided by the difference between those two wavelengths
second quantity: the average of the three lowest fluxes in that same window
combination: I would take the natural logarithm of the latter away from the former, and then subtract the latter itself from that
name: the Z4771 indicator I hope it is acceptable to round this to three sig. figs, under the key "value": -42.2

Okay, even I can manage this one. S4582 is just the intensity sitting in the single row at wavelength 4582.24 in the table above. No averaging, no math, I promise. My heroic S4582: 38.15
